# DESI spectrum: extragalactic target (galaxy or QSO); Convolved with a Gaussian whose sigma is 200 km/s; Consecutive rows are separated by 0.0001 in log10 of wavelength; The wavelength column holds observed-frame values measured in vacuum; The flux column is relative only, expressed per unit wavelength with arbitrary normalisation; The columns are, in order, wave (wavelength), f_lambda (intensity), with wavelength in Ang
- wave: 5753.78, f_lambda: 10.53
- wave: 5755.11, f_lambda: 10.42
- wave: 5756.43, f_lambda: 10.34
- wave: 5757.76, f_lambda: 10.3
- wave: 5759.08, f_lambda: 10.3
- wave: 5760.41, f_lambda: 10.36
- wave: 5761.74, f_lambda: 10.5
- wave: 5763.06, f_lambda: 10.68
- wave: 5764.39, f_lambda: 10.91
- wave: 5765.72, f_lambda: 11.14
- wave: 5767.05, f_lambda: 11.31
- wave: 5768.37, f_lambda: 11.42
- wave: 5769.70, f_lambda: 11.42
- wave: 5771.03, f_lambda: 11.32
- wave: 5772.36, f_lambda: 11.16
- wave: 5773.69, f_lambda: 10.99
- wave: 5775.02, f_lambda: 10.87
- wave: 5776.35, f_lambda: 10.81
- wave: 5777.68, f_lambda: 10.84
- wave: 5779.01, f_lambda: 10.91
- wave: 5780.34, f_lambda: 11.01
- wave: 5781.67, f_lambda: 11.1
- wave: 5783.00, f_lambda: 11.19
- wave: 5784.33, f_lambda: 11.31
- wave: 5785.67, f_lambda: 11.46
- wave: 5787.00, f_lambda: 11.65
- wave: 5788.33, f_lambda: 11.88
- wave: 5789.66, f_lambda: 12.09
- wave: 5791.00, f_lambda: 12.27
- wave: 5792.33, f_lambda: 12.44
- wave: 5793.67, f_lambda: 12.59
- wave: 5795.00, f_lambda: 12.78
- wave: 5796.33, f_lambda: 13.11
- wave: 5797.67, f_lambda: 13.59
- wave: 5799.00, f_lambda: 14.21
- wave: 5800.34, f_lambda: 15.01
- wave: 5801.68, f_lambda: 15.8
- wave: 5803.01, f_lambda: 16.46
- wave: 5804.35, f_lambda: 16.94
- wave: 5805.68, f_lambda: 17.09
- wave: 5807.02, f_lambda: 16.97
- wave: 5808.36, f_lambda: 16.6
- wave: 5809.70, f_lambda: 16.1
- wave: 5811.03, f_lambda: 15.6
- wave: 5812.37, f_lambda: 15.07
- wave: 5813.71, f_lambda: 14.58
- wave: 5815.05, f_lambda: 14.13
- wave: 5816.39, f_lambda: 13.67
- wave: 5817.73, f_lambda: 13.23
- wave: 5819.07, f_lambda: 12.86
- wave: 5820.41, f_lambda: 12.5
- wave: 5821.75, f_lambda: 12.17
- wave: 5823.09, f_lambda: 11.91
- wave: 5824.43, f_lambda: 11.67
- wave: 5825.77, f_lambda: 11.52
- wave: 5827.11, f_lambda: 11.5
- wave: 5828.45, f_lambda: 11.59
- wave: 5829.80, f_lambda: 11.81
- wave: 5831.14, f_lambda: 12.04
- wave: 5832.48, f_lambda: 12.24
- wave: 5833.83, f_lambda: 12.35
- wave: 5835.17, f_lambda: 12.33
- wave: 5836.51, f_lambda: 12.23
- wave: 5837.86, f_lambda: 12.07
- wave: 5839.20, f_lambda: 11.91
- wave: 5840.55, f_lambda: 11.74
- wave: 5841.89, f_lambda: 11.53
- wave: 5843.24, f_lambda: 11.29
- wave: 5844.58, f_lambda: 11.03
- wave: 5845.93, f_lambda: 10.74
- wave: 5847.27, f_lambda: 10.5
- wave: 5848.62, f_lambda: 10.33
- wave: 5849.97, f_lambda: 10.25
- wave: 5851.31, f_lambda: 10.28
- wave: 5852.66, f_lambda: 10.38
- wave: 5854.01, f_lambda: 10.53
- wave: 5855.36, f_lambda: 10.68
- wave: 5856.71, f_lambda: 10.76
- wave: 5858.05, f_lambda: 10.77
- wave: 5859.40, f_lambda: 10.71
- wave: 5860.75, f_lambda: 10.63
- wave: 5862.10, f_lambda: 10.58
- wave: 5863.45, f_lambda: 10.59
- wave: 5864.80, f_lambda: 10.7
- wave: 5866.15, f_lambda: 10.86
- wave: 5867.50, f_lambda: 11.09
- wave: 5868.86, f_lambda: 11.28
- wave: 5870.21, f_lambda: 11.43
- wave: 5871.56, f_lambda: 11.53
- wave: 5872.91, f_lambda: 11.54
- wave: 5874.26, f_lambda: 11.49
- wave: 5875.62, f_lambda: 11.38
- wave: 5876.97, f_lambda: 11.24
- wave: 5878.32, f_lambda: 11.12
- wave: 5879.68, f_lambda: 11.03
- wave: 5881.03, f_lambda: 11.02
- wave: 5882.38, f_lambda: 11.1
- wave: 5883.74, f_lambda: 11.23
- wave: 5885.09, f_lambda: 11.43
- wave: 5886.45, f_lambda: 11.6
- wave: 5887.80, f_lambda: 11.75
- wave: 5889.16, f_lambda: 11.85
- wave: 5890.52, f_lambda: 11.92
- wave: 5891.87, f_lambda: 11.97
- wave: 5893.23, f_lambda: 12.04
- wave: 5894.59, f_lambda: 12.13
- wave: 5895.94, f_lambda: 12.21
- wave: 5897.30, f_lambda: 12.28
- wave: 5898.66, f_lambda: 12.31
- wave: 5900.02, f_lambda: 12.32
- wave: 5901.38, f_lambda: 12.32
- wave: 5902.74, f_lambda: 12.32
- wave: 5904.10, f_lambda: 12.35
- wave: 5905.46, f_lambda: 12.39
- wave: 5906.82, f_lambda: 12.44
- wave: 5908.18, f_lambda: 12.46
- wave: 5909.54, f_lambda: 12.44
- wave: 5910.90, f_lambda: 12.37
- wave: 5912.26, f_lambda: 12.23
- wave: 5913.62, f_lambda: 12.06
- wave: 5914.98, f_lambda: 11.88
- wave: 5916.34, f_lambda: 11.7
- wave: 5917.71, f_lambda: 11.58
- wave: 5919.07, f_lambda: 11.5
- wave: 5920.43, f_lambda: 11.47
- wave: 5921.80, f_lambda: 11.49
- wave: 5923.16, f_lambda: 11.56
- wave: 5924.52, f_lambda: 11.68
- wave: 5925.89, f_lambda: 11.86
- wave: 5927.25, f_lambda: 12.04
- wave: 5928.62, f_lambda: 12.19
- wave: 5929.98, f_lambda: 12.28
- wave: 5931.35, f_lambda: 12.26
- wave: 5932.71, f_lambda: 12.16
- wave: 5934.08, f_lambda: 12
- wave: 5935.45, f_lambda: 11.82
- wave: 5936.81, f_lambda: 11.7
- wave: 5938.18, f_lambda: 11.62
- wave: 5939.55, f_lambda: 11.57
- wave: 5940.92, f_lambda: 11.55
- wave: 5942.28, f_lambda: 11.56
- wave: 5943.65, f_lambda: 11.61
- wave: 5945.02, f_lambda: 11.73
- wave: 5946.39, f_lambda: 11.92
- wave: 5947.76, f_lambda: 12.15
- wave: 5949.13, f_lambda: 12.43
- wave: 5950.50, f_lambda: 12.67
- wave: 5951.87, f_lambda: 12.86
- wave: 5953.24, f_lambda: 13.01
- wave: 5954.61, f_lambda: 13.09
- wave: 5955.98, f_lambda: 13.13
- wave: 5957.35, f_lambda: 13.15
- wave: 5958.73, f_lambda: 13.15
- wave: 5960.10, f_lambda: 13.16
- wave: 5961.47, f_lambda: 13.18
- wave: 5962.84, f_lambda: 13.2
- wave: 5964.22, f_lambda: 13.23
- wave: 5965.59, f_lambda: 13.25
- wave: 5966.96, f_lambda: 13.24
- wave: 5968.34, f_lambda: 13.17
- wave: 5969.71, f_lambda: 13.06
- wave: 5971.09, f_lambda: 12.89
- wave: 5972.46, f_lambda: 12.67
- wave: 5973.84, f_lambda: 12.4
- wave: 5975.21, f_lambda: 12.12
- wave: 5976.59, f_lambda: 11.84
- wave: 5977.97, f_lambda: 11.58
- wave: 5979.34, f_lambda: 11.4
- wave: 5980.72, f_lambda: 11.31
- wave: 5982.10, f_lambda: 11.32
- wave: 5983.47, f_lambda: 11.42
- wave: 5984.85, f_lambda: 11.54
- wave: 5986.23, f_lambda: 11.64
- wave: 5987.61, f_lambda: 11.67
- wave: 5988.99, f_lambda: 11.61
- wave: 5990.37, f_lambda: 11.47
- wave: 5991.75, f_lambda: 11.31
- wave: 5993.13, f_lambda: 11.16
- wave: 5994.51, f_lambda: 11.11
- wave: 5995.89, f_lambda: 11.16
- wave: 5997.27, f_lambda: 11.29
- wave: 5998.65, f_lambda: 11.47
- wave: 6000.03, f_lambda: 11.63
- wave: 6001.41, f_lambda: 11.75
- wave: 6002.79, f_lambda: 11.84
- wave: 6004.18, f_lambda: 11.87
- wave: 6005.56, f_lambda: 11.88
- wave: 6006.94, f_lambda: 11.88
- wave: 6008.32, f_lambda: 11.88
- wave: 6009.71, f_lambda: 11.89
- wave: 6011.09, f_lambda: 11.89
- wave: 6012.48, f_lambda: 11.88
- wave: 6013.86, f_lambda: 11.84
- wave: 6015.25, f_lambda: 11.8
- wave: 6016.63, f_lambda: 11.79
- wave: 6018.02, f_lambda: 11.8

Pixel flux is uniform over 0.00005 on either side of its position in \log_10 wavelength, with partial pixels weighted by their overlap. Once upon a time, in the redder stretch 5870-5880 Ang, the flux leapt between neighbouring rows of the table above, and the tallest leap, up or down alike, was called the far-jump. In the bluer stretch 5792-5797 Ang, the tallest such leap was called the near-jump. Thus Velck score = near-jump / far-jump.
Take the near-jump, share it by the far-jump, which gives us 2.4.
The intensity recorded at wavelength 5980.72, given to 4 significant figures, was 11.31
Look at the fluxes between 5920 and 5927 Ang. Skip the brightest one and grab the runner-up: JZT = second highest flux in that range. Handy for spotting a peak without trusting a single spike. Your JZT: 11.68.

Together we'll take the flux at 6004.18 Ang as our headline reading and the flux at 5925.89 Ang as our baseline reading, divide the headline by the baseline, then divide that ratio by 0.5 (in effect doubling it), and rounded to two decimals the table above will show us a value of 2.00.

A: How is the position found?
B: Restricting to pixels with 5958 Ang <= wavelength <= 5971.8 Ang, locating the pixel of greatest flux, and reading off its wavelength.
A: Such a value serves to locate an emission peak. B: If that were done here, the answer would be 5965.59 Ang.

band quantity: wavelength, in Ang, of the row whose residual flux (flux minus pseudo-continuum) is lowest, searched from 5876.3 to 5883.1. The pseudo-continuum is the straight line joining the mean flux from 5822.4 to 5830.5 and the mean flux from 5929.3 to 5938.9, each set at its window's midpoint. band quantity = 5881.03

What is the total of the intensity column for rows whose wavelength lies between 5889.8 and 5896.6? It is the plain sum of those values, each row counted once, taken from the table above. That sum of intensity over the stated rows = 60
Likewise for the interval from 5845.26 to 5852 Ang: 52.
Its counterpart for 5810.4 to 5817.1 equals 73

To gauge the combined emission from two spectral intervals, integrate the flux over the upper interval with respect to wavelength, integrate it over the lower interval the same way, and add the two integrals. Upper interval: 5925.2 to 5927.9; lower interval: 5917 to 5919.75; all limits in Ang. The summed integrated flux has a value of 64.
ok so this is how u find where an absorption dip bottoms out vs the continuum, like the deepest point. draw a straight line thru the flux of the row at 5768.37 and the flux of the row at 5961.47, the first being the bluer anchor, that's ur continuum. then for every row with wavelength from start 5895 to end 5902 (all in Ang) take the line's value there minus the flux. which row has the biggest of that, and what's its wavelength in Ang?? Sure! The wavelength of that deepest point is 5895.94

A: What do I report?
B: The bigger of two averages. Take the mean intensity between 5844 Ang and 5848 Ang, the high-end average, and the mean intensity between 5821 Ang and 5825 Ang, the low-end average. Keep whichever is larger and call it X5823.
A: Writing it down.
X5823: 11.9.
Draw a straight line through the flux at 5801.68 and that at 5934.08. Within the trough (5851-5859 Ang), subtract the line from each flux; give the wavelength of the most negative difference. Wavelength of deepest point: 5851.31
